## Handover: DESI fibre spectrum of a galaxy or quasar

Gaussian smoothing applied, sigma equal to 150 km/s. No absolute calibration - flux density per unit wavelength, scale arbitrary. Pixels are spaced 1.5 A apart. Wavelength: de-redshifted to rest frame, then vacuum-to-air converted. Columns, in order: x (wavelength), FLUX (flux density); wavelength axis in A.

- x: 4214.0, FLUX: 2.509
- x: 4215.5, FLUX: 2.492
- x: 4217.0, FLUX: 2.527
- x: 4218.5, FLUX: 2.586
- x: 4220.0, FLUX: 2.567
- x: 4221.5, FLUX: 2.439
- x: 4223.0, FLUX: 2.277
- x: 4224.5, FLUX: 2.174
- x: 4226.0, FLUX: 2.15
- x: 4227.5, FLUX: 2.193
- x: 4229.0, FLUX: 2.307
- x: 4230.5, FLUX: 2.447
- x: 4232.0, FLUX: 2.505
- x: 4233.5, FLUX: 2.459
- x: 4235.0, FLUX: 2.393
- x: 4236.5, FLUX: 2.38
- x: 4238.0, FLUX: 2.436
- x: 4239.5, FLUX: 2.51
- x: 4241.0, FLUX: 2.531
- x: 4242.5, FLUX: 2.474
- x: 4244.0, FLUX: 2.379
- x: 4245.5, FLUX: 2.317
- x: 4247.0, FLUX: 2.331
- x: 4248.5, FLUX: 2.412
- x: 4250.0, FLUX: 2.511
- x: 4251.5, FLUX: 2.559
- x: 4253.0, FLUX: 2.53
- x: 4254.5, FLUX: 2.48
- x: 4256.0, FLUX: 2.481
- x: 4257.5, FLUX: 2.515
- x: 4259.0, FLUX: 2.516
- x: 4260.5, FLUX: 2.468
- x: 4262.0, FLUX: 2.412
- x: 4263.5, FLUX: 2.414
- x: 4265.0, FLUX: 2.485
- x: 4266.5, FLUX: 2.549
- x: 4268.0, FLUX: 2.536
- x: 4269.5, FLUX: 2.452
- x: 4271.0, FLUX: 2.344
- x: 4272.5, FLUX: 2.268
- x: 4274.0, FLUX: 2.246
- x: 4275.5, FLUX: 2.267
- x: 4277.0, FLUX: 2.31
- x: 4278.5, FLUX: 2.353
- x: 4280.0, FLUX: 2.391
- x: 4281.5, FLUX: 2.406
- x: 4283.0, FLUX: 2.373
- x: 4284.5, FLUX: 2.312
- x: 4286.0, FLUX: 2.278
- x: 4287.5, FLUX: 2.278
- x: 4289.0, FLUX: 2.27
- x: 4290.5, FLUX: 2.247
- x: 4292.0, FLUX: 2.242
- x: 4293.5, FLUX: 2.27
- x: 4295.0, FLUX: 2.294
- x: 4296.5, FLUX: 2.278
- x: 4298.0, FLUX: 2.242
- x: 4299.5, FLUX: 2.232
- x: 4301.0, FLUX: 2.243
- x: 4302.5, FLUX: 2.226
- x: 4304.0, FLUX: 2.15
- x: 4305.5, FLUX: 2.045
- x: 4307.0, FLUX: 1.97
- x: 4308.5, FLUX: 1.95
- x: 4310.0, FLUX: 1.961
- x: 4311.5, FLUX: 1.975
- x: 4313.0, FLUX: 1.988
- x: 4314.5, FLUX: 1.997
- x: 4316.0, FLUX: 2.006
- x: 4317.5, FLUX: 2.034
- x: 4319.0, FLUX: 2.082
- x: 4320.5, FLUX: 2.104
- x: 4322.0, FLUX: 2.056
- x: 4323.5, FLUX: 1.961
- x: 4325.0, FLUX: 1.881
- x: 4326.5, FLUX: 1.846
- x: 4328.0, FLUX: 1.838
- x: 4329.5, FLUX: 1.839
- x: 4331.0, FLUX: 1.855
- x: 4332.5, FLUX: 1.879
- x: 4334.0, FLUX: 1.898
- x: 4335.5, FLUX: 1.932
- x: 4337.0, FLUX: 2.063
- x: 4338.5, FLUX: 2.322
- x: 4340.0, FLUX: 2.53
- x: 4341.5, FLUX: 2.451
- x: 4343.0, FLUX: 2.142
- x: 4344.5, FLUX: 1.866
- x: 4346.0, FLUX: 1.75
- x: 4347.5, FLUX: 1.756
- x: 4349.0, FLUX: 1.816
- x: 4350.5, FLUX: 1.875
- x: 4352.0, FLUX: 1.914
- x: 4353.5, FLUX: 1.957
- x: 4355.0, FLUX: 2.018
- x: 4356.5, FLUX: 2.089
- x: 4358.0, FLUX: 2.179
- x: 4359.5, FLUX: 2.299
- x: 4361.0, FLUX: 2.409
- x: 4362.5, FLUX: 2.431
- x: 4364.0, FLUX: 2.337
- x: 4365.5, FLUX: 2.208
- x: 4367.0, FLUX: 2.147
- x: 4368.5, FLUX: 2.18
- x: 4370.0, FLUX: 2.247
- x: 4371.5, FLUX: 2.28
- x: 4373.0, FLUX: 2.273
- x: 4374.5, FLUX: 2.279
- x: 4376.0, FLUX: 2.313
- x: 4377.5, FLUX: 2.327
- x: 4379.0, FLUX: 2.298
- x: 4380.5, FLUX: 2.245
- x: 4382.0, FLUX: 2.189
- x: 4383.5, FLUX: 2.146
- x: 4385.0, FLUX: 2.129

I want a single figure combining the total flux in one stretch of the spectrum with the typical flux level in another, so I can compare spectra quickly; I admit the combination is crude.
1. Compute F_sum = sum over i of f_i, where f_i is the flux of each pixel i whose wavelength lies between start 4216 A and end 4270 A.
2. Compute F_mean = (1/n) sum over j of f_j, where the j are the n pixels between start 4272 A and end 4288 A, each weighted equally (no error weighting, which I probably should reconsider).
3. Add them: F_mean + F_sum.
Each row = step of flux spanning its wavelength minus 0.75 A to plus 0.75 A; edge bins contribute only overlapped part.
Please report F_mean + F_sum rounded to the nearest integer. 90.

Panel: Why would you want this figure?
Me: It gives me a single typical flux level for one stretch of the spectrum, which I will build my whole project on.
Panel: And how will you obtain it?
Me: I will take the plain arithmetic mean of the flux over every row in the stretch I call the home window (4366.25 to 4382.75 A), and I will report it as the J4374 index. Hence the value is 2.25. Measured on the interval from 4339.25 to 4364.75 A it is 2.11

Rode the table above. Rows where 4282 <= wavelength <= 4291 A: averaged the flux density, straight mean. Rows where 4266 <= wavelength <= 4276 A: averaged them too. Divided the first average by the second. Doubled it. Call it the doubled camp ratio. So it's 1.93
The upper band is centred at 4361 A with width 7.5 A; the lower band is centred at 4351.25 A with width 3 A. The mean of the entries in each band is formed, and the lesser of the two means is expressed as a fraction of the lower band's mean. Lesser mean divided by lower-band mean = 1.00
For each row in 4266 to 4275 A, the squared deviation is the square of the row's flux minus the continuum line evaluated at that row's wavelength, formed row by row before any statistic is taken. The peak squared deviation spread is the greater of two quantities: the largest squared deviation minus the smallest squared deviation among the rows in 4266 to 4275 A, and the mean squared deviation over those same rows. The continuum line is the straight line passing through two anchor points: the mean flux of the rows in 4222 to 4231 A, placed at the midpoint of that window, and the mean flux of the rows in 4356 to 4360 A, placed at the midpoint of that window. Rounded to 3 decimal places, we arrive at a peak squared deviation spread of 0.097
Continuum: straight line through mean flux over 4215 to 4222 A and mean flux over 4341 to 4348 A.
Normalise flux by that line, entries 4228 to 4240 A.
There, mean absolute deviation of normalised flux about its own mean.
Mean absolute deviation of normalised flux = 0.022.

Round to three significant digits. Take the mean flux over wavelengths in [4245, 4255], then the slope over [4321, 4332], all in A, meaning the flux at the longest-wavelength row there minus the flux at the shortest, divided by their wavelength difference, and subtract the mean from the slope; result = -2.47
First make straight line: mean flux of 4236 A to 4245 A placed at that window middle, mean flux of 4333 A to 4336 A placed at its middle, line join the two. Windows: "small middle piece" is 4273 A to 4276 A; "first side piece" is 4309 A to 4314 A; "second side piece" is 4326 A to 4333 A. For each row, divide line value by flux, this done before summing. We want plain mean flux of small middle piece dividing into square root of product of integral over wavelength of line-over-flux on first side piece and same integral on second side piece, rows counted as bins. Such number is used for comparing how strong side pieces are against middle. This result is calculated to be 2.7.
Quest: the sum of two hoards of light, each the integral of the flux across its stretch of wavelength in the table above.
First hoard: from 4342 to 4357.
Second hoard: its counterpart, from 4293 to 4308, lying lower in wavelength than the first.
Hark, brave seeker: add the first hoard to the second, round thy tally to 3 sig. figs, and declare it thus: 61.7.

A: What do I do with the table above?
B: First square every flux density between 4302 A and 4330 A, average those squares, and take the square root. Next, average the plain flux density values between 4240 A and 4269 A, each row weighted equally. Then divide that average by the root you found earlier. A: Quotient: 1.24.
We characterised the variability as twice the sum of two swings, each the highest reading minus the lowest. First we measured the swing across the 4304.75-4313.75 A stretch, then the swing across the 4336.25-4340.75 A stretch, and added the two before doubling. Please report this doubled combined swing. 1.12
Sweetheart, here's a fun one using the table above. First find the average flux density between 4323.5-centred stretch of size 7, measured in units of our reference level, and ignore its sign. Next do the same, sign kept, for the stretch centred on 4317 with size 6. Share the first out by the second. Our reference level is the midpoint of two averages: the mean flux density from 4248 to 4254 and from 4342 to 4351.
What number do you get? 0.97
